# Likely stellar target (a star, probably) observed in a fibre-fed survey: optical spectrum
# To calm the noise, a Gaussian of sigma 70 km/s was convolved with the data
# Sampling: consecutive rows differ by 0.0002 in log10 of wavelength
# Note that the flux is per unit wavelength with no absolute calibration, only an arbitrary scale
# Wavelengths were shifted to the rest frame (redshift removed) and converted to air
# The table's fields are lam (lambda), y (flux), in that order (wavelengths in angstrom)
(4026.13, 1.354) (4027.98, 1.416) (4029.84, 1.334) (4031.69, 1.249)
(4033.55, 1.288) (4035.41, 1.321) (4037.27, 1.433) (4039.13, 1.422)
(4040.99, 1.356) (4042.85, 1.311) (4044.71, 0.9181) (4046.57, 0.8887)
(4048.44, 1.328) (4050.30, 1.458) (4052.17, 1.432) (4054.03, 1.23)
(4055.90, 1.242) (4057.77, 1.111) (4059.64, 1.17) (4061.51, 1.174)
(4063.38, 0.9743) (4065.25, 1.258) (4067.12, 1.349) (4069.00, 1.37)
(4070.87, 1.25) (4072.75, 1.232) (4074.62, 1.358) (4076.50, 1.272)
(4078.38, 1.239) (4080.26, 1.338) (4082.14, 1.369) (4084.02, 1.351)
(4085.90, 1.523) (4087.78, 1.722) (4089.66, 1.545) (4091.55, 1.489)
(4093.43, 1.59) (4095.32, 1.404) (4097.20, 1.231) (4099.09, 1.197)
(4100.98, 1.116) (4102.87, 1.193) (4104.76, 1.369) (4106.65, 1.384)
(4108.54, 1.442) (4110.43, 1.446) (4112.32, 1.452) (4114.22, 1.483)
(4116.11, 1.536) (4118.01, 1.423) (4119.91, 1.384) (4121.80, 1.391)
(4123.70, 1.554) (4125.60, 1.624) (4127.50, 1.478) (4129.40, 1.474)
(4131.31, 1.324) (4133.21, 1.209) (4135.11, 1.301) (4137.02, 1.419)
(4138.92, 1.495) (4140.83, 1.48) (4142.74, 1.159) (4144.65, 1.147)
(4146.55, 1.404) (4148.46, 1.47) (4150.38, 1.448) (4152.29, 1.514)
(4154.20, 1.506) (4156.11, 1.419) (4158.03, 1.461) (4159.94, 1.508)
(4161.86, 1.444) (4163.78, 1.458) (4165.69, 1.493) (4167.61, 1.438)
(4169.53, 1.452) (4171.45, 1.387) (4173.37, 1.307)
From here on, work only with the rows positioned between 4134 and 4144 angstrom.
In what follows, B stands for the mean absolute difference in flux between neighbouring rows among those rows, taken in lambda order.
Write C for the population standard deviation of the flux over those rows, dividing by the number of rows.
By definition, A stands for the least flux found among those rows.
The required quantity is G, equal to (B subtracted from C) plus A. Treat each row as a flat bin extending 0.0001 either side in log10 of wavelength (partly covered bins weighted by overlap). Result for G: 1.15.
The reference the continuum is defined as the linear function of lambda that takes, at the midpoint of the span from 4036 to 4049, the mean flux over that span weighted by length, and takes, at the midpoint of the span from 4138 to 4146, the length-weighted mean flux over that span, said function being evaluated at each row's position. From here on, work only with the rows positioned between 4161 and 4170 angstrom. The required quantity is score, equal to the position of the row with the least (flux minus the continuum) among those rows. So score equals 4167.61 angstrom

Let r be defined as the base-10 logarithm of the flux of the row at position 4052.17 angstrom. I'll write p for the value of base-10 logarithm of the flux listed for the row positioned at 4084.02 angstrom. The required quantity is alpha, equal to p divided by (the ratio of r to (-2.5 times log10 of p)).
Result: 1.9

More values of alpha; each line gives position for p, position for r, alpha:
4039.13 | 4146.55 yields 2.1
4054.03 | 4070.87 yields 2.4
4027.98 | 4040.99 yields 2.3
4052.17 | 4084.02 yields 2.4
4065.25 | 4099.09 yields 3.2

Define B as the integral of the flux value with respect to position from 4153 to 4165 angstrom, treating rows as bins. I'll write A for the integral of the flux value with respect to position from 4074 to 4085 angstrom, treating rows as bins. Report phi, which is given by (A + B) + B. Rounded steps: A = 14.5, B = 17.6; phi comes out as 49.8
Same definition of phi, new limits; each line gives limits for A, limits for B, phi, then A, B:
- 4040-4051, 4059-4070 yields 40.1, 13.3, 13.4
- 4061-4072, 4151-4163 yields 48.9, 13.5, 17.7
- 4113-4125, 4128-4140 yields 50.6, 17.6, 16.5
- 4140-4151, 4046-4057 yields 42.8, 14.8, 14.0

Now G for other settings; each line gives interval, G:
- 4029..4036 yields 1.23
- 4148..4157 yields 1.41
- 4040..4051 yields 0.90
